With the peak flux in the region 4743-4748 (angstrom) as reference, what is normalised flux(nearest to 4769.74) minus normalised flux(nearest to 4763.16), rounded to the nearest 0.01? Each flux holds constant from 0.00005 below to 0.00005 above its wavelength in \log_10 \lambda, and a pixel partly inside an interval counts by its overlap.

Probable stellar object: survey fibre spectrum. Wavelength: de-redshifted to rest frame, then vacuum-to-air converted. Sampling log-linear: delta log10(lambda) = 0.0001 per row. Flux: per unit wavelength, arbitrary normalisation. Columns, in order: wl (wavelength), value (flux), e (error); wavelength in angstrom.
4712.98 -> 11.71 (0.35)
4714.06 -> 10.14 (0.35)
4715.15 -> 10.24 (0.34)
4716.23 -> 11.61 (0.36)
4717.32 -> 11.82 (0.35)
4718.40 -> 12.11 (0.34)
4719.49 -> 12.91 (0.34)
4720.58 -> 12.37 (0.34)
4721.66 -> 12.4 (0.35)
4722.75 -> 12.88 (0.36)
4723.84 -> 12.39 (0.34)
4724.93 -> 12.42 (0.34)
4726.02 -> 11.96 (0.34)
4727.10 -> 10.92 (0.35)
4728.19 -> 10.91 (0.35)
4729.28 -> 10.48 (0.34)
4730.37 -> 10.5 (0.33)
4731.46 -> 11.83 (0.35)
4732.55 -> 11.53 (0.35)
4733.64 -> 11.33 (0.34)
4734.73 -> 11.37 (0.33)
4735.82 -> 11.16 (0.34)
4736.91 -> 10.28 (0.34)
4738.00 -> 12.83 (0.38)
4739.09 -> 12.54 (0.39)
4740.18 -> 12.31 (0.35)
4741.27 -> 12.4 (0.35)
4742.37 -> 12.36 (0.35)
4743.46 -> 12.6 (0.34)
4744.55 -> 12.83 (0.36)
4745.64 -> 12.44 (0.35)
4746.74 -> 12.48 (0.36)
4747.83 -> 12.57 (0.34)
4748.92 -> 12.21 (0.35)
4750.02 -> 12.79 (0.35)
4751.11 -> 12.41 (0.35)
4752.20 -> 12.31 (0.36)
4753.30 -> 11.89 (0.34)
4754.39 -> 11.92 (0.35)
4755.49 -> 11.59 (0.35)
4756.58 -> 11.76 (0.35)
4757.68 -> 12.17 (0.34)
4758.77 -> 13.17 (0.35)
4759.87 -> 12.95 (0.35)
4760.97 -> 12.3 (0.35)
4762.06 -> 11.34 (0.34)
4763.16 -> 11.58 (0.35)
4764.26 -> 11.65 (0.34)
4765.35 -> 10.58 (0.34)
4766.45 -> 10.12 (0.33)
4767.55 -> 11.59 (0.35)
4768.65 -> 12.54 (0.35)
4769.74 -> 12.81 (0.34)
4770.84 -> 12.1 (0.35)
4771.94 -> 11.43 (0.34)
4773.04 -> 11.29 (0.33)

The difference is 0.10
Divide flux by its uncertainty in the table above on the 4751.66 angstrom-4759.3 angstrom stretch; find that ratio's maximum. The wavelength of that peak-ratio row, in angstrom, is 4758.77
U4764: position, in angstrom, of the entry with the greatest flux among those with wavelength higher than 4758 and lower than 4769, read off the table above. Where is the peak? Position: 4758.77 angstrom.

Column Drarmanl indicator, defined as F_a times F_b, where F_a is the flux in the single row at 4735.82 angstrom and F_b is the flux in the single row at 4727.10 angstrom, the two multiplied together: 122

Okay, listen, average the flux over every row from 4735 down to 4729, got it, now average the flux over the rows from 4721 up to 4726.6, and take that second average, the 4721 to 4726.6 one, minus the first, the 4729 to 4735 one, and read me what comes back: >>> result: 1.2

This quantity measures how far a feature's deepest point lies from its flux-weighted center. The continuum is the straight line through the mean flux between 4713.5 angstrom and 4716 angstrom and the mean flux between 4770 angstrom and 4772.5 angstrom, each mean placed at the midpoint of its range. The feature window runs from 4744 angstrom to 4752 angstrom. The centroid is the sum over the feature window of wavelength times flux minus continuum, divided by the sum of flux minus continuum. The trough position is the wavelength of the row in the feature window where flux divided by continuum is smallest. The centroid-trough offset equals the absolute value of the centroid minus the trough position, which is 1.3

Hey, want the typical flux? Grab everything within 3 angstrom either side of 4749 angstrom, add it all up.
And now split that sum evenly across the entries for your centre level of 12.5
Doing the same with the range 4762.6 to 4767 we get 11.0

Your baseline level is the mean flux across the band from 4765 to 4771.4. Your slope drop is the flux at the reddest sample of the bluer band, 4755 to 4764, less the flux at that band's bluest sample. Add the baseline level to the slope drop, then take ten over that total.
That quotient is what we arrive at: 0.86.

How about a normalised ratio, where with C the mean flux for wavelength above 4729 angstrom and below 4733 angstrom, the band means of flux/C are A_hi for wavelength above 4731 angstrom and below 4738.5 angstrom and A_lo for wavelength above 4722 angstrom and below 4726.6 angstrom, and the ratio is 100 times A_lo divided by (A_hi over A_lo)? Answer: 121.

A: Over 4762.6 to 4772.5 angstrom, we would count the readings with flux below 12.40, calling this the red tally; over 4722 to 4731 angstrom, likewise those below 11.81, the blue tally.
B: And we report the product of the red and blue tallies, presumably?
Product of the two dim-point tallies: 28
